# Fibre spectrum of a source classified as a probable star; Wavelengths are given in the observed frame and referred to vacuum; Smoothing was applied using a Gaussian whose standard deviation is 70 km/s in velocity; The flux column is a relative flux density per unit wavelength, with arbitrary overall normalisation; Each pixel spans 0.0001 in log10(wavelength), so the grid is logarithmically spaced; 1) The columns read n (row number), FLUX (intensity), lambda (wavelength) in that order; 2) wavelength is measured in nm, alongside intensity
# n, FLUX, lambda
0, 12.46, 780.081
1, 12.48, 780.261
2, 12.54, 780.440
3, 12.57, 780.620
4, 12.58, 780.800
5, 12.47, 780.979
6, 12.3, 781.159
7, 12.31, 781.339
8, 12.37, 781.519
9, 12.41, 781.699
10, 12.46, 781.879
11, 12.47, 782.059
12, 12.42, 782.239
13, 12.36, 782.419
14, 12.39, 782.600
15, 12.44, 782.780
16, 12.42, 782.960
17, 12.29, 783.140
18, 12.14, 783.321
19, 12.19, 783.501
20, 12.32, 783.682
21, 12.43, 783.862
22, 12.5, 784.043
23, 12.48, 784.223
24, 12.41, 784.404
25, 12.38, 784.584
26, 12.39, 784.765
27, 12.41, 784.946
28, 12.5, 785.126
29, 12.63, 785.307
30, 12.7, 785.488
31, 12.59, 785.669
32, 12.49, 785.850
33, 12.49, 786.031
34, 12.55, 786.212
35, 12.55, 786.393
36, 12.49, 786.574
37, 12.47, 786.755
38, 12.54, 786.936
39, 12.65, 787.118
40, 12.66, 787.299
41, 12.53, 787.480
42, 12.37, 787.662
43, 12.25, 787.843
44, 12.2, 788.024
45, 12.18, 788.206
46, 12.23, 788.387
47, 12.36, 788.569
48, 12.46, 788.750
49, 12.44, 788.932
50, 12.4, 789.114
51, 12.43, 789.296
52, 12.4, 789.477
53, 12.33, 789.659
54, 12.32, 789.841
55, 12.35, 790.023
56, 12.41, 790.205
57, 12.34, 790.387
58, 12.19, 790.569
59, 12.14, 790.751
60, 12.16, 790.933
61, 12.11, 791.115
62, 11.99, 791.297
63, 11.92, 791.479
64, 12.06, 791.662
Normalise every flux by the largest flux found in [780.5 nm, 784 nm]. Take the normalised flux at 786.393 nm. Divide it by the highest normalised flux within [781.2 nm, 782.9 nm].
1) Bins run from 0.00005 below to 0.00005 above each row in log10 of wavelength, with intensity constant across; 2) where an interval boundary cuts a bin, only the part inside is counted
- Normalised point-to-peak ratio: 1.01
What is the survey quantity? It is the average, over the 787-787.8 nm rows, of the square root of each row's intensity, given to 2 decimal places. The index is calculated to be 3.54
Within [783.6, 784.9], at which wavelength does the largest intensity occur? 784.043 nm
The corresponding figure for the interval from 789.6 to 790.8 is 790.205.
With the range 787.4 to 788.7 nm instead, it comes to 787.480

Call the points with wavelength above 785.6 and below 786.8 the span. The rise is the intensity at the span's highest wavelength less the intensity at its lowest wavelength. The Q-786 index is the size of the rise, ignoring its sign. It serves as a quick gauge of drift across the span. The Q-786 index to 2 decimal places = 0.12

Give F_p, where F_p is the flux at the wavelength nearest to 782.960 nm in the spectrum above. 12.42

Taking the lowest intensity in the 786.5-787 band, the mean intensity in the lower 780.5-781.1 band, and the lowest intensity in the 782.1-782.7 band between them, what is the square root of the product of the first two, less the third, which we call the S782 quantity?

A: 0.14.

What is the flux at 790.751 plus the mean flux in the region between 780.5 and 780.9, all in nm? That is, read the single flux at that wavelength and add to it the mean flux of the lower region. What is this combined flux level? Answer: 24.7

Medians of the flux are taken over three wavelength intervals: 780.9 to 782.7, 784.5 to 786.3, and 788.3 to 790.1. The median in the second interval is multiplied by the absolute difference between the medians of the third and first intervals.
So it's 0.25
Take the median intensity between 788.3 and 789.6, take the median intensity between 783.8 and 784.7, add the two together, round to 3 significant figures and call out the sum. 24.8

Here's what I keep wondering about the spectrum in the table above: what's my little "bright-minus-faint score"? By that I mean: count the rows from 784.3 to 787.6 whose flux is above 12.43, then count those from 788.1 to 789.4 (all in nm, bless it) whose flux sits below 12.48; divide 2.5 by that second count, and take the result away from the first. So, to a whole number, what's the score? 14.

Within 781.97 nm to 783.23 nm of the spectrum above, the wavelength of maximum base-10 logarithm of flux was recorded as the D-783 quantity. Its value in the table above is 782.059 nm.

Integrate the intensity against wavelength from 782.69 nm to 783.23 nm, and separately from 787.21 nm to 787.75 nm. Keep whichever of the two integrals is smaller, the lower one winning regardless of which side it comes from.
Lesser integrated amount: 6.70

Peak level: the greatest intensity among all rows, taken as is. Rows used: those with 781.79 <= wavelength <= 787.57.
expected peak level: 12.7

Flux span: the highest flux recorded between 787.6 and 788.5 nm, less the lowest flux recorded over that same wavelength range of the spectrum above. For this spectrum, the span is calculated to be 0.19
